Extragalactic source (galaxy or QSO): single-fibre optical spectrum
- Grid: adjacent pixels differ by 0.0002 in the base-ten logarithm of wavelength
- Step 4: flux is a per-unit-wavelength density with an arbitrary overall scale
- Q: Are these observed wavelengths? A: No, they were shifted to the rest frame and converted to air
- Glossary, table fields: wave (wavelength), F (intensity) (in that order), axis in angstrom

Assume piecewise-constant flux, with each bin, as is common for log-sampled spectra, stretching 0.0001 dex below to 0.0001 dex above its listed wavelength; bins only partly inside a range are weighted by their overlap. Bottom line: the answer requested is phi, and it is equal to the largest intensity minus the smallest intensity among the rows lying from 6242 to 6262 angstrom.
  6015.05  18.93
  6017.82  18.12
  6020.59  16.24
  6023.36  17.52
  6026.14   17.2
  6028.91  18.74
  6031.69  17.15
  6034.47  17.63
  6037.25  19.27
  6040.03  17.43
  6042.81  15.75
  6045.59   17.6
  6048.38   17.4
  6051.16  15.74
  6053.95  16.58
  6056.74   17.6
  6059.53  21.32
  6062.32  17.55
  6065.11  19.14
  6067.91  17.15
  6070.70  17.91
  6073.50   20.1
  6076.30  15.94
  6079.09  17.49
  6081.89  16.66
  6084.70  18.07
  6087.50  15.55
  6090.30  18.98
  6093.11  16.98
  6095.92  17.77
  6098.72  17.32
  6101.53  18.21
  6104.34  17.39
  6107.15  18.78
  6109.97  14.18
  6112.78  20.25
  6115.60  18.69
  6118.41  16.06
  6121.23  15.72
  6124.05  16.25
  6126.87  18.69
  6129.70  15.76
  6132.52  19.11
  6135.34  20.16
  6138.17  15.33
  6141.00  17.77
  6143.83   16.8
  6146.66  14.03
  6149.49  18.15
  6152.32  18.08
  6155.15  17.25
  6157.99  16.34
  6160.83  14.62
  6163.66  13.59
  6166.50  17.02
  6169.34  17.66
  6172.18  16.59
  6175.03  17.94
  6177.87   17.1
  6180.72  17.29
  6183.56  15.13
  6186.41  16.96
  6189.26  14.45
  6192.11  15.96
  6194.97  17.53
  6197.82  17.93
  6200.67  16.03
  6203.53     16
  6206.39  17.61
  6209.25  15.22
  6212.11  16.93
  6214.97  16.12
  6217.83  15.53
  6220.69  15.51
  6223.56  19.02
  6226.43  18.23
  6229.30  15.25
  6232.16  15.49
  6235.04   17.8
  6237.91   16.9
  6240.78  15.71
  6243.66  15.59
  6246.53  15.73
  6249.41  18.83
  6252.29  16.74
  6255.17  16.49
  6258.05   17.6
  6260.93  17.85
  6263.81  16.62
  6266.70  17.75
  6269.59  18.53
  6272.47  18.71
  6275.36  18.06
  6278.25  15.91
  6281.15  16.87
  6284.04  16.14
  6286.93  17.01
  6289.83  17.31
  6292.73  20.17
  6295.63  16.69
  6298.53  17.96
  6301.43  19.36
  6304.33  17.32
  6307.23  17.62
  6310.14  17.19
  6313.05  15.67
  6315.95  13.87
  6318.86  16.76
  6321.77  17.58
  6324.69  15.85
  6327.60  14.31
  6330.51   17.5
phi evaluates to 3.24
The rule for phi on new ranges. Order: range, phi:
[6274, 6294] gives 4.26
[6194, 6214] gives 2.71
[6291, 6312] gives 3.48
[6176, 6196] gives 3.08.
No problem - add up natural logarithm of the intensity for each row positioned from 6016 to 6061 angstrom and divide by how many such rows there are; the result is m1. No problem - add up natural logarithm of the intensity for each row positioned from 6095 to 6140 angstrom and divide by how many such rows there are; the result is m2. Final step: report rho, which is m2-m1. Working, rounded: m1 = 2.86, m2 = 2.86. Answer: -0.008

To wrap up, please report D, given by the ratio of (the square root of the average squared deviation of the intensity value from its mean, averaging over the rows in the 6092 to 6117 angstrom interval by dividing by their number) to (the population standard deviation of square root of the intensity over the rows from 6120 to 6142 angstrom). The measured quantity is 7.7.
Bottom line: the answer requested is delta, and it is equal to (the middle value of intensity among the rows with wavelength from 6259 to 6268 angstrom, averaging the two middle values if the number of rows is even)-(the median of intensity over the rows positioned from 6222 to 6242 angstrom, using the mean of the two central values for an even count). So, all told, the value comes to 0.85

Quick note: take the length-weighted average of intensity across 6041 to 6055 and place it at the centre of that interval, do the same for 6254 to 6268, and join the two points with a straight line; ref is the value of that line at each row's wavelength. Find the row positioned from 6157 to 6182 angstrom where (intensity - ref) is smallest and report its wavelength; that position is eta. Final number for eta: 6163.66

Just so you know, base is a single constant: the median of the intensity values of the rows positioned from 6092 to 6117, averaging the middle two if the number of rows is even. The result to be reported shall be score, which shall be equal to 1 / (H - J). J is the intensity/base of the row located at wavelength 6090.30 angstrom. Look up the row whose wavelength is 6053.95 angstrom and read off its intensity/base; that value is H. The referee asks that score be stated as -7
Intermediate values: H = 0.93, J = 1.07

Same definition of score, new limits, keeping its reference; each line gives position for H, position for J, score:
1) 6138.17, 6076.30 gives -29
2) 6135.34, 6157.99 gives 5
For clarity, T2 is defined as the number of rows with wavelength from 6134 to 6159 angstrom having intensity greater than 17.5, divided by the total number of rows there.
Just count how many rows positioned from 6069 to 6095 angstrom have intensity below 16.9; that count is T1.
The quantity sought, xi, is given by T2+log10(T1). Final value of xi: 0.92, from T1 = 3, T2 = 0.44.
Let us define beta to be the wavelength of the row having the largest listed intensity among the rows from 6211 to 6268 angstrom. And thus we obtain 6223.56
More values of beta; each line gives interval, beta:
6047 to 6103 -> 6059.53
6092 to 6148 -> 6112.78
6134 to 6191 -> 6135.34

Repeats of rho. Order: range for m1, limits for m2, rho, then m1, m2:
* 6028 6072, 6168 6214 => -0.063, 2.87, 2.81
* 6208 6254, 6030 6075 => 0.075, 2.80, 2.88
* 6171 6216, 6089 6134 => 0.054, 2.80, 2.86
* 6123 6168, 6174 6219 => -0.016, 2.82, 2.80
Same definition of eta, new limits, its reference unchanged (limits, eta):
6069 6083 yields 6076.30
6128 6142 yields 6138.17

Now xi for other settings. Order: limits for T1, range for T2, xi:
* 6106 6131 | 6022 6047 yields 1.25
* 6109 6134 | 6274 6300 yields 1.03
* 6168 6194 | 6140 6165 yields 0.94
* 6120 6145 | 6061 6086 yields 1.25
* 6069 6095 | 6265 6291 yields 0.92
